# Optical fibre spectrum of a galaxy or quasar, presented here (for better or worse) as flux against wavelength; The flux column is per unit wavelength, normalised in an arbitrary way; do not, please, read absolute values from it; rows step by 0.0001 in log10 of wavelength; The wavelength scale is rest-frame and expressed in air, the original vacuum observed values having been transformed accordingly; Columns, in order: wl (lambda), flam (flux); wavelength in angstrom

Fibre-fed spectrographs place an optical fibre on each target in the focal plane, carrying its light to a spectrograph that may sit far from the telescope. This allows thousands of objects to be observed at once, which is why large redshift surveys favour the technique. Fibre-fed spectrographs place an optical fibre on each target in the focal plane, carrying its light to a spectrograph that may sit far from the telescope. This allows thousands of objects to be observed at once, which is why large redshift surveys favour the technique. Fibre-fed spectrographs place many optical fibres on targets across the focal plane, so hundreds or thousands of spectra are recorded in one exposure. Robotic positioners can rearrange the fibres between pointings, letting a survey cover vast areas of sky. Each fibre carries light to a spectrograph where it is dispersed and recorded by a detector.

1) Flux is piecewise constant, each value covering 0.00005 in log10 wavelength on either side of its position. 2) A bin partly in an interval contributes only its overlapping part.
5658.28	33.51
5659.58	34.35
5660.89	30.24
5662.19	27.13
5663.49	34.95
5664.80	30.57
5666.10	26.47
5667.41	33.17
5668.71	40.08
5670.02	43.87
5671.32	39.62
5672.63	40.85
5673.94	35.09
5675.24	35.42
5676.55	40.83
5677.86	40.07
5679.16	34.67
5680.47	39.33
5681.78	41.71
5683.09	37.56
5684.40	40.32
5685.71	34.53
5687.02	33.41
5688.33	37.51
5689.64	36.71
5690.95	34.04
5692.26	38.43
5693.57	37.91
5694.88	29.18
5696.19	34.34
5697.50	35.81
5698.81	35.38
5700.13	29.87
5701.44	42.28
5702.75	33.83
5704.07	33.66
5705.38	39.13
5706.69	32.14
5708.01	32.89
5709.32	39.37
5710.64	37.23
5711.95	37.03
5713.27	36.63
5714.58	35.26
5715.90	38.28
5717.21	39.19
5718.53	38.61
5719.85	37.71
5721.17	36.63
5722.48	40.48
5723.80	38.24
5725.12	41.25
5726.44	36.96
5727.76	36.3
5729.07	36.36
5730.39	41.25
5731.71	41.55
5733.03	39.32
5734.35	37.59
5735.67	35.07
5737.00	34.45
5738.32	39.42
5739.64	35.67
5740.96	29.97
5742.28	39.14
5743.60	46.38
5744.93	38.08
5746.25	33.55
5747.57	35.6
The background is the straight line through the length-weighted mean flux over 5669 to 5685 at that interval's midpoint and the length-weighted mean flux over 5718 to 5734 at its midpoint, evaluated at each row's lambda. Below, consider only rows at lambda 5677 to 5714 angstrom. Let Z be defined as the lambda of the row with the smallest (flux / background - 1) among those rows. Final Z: 5694.88 angstrom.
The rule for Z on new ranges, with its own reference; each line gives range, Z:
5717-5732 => 5727.76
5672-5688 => 5687.02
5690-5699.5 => 5694.88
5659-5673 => 5666.10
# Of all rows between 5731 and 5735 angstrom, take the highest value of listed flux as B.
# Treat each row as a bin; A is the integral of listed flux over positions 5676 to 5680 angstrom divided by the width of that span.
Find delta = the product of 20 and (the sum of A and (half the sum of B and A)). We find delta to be 1571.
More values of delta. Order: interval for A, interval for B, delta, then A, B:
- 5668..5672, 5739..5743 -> 1624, 41.1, 39.14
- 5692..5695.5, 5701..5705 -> 1469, 34.9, 42.28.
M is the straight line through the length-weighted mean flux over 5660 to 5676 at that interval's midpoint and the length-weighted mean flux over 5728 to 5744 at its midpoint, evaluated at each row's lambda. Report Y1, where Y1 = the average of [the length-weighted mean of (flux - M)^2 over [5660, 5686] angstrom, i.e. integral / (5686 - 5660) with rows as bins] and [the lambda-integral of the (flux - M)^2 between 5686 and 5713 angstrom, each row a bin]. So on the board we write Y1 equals 151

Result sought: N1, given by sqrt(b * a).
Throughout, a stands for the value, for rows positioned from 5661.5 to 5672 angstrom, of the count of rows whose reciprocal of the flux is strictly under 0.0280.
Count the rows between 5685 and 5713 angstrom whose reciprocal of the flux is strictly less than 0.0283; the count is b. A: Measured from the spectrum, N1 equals 6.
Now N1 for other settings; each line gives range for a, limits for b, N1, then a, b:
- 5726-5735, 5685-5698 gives 6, 7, 5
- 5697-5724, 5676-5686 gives 9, 14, 6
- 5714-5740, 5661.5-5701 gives 16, 16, 17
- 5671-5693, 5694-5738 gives 16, 11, 23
